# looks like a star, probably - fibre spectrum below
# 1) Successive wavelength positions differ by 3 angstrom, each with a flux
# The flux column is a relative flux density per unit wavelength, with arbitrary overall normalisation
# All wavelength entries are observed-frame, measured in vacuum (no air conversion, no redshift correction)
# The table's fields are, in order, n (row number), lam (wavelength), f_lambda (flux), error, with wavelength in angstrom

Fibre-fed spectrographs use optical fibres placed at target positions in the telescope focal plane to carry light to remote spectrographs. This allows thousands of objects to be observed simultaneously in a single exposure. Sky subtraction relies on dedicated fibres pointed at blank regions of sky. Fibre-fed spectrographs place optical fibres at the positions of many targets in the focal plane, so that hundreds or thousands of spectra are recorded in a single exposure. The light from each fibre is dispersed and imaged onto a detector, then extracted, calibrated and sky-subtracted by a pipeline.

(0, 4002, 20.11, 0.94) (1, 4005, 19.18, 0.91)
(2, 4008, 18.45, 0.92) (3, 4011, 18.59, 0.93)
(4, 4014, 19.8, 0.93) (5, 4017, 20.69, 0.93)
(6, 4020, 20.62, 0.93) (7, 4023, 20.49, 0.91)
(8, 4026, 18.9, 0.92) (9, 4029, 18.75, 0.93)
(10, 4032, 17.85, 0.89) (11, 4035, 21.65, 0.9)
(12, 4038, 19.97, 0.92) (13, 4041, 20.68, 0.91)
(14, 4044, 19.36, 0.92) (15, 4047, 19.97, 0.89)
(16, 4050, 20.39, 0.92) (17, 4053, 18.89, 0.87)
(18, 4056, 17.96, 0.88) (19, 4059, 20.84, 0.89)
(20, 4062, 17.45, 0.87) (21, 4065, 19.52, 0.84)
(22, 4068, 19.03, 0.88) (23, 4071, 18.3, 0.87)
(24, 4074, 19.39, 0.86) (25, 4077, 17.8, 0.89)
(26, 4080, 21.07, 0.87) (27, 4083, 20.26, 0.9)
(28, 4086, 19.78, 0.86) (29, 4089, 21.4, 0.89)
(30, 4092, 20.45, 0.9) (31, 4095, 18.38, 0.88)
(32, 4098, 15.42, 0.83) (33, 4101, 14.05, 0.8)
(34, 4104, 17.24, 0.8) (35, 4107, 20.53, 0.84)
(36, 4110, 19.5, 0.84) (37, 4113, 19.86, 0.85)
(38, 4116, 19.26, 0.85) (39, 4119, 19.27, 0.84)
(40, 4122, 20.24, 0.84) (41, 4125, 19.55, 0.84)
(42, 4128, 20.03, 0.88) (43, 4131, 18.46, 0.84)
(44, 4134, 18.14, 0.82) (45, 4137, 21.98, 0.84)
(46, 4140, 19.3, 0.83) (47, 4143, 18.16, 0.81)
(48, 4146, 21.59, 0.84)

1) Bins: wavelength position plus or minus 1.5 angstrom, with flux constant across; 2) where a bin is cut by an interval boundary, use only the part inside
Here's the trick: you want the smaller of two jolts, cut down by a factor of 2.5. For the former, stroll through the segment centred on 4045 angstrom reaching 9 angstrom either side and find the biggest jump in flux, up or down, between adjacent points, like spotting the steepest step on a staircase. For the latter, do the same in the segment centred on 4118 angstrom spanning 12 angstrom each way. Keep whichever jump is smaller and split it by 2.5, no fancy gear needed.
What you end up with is 0.41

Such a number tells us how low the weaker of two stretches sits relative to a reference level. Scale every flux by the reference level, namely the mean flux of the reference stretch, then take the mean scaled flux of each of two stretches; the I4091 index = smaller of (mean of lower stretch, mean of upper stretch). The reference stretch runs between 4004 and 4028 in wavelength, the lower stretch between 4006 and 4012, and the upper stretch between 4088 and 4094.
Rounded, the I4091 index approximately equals 0.95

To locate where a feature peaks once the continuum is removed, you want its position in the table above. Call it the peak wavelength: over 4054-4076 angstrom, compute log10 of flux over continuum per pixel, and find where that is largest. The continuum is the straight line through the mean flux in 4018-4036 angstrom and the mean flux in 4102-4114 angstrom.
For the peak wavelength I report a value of 4059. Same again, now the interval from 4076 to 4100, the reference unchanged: 4089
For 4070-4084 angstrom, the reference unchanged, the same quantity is 4080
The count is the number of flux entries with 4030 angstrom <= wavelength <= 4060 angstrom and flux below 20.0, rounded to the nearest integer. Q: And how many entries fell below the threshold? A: 6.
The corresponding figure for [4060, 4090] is 7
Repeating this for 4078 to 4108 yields 5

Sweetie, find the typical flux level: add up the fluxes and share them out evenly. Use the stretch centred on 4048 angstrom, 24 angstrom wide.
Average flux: 19.8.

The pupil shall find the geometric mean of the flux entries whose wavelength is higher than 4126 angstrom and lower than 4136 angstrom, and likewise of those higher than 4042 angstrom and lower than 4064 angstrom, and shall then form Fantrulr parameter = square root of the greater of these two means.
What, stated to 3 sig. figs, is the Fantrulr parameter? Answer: 4.39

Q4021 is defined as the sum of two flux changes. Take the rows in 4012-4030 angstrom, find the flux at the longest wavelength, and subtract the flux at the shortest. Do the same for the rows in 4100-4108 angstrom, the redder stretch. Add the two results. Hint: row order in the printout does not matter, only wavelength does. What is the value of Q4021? 5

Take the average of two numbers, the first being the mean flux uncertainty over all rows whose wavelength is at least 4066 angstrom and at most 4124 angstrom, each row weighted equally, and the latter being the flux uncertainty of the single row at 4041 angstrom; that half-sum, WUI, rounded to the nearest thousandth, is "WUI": 0.884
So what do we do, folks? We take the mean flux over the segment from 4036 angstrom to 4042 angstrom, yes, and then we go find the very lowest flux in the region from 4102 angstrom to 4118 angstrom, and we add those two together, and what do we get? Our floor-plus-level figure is 37.6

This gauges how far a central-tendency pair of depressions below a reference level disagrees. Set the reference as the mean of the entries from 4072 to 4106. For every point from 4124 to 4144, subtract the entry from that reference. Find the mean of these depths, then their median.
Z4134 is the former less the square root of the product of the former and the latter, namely -1.4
